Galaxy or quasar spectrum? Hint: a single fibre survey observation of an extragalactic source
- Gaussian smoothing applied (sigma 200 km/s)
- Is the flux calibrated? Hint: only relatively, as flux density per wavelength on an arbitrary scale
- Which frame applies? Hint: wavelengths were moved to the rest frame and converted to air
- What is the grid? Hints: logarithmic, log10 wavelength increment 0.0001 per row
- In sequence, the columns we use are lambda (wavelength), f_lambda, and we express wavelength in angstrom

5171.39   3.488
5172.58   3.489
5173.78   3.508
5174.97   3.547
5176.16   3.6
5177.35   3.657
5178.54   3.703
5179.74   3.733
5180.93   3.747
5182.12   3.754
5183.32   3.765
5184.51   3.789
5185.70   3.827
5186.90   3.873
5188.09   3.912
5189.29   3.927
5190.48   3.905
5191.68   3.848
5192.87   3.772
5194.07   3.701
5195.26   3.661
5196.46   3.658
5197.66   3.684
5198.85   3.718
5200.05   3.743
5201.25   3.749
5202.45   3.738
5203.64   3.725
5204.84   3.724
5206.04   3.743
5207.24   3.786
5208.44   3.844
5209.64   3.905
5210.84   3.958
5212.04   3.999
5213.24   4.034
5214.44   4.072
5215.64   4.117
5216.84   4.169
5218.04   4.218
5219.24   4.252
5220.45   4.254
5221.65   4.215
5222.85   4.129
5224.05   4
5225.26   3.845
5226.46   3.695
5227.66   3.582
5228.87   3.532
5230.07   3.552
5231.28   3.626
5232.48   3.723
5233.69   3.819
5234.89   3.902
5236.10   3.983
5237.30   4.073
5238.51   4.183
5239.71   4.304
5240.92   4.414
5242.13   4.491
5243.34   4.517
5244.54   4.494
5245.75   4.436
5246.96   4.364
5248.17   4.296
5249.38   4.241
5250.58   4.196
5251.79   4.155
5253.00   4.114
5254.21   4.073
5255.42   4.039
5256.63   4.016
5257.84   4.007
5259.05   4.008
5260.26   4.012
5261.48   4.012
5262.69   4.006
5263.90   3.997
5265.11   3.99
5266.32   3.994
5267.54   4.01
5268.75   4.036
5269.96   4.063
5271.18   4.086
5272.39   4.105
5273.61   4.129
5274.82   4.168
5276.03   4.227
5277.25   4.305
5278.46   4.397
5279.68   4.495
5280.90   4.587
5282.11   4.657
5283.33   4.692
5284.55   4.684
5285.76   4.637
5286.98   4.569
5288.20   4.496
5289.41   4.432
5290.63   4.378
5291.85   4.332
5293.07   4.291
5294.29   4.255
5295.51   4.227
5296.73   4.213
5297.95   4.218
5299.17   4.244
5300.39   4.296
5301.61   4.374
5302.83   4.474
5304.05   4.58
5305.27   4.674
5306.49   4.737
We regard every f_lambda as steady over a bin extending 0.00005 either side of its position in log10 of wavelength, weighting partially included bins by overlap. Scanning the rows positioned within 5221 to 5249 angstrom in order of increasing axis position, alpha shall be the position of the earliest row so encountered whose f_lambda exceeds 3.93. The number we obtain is 5221.65 angstrom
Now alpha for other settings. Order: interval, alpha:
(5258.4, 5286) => 5259.05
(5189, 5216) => 5210.84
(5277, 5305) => 5277.25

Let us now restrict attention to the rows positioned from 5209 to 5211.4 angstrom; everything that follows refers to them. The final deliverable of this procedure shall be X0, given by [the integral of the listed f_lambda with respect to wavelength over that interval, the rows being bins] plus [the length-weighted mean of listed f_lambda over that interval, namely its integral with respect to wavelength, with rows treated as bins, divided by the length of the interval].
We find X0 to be 13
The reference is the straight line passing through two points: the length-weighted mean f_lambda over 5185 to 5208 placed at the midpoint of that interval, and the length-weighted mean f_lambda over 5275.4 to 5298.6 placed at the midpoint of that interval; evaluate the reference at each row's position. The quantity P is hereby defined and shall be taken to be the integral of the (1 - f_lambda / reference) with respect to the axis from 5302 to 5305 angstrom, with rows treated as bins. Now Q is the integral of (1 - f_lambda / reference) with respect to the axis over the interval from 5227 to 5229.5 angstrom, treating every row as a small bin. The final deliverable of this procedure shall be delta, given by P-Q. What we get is -0.27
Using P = 0.01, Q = 0.28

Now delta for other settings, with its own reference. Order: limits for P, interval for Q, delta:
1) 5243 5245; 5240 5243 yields 0.06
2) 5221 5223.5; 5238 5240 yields -0.06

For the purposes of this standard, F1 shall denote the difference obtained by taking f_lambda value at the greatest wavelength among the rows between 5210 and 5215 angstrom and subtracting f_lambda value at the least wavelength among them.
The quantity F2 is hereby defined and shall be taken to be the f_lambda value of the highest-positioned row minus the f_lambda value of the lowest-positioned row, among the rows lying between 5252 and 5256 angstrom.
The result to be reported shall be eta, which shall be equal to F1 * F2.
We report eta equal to -0.009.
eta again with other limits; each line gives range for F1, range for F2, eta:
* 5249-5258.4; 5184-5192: -0.014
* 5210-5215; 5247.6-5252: -0.016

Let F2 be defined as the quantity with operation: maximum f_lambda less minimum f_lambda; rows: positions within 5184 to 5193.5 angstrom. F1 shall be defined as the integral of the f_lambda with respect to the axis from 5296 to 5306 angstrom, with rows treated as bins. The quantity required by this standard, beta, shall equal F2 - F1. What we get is -43.7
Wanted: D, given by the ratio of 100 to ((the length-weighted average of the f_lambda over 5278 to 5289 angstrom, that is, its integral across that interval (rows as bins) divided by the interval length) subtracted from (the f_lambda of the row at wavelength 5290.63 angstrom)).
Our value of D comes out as -497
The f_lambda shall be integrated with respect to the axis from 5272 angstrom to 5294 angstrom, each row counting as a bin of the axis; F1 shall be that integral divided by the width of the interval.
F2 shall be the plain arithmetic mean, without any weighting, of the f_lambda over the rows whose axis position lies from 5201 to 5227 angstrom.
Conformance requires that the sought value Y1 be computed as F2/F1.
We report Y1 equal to 0.90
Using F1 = 4.42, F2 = 3.96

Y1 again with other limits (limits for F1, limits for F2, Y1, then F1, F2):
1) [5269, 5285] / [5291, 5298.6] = 0.98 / 4.34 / 4.26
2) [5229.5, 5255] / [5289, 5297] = 1.04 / 4.14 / 4.30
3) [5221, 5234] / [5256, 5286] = 1.11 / 3.79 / 4.21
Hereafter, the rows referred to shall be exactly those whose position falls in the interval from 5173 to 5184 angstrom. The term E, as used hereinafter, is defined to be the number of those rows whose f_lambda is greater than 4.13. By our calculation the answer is 0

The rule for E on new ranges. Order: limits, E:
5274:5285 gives 9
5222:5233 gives 0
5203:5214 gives 0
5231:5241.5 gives 3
